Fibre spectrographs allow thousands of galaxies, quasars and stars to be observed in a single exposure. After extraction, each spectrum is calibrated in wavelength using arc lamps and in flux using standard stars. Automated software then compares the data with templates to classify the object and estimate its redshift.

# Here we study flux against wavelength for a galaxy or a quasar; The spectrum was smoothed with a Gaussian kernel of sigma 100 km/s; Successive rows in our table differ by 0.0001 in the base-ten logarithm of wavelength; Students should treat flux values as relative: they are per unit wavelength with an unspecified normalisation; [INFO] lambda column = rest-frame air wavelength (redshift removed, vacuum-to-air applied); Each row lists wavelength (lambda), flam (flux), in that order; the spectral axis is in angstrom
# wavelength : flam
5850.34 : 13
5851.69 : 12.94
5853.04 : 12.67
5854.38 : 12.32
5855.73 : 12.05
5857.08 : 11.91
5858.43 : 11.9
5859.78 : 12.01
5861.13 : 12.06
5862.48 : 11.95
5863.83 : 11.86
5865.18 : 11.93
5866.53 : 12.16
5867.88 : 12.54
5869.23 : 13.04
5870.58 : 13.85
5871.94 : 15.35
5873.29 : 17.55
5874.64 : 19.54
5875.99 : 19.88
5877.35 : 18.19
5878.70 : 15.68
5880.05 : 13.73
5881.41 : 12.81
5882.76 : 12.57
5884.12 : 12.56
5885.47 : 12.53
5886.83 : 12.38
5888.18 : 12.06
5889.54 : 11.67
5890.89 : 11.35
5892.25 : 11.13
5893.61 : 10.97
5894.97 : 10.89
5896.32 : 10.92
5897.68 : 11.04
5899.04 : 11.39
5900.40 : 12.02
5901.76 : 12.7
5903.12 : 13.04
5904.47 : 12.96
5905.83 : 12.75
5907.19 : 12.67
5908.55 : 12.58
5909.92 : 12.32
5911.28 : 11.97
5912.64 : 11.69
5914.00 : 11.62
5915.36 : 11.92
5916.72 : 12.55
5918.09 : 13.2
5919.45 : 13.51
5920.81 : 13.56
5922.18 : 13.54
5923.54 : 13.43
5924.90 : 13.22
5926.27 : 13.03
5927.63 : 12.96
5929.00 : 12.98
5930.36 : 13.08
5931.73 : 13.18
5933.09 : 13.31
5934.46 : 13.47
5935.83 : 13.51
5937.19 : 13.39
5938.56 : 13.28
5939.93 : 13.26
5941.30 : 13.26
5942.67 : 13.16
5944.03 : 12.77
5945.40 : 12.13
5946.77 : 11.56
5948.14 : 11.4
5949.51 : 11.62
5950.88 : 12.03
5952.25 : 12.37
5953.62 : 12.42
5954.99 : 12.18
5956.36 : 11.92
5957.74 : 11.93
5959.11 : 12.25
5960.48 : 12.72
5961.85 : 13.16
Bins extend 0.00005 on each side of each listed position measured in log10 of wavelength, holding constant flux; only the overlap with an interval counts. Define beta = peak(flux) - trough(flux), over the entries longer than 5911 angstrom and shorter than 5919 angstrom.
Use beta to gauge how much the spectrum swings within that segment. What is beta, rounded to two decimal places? 1.58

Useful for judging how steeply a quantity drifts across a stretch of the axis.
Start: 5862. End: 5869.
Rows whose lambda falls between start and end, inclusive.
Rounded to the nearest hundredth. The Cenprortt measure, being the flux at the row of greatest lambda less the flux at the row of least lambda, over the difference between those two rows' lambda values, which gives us 0.11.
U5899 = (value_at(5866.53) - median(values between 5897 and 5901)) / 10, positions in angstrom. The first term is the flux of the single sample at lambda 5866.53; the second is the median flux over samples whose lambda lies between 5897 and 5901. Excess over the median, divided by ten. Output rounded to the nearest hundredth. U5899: 0.08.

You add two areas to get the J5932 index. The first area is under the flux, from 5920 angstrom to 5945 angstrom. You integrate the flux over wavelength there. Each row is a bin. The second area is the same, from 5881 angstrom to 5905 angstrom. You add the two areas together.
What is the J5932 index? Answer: 617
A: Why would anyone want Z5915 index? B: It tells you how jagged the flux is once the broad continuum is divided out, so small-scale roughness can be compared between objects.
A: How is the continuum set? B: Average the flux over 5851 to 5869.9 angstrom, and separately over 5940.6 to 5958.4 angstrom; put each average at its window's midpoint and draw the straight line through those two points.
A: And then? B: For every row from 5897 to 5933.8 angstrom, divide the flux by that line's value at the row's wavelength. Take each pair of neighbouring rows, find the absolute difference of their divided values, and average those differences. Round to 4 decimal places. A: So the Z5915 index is 0.0199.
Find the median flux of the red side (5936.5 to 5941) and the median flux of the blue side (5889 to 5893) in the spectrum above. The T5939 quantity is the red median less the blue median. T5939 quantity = 1.9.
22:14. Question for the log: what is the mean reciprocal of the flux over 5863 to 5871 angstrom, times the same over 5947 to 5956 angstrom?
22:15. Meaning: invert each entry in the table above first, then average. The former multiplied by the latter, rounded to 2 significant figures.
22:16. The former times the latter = 0.0067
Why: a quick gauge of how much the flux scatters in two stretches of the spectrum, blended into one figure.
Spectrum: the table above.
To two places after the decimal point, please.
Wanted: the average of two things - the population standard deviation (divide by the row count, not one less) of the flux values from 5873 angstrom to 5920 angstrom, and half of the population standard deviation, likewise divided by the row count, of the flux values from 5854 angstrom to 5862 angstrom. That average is 1.18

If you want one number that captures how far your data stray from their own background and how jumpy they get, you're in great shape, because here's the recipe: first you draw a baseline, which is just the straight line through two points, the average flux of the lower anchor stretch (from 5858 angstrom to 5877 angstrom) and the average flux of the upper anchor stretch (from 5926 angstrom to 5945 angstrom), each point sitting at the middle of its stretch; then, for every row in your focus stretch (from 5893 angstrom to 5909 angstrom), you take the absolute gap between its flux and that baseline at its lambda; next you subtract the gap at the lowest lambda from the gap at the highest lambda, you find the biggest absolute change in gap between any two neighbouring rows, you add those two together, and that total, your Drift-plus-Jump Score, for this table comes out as -1.1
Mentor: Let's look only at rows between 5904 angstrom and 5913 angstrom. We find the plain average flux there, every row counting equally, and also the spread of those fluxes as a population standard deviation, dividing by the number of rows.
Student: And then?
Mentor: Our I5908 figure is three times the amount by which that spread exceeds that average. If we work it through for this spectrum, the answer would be -36.0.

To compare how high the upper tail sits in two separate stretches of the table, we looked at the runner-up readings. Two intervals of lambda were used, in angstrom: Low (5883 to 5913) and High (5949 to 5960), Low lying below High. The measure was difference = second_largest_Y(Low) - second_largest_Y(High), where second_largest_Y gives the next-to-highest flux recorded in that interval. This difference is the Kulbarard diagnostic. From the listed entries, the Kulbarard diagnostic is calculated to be 0.6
